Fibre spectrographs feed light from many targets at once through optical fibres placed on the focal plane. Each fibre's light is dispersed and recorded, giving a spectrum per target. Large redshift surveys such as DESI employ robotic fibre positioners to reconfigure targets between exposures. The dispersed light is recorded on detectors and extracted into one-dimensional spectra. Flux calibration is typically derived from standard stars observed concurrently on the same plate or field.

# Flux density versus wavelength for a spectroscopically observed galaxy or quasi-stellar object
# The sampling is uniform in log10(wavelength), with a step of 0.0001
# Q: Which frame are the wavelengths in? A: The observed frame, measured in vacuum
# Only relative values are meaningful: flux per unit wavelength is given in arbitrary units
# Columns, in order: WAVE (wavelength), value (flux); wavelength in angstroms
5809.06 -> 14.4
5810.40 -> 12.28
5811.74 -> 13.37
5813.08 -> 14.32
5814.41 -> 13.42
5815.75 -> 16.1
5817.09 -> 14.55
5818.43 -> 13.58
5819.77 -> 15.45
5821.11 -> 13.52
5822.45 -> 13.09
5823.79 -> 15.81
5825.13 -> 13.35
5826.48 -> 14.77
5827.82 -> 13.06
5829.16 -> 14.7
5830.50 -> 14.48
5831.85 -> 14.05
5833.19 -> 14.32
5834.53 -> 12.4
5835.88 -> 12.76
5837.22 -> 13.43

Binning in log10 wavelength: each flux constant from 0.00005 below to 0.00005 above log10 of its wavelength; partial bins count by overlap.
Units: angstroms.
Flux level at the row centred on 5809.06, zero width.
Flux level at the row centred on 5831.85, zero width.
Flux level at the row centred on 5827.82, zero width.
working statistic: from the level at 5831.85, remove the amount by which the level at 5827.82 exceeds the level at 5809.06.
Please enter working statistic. 15.4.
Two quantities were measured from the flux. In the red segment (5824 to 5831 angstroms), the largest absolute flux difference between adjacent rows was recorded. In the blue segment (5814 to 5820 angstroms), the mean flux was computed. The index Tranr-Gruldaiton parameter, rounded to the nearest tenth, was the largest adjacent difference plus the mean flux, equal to 16.3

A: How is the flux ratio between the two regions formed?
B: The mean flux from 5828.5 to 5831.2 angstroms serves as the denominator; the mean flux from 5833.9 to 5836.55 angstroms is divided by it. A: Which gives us 0.86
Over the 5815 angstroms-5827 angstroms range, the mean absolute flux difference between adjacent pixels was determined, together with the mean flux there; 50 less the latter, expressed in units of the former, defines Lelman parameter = 21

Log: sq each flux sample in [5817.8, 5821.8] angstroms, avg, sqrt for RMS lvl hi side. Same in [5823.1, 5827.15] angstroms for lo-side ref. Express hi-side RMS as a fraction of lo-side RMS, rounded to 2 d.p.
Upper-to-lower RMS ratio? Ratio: 0.97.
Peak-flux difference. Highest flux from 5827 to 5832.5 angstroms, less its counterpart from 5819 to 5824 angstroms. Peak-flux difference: -1.1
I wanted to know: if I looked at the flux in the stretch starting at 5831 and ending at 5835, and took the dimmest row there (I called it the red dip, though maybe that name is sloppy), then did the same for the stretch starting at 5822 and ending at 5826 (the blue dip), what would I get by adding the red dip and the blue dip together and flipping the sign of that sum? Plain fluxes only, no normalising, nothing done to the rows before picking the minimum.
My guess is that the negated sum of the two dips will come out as -25.5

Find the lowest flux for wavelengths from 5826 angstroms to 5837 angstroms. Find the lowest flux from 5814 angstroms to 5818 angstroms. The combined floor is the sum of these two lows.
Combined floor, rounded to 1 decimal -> 25.8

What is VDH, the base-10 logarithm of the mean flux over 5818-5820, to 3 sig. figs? 1.16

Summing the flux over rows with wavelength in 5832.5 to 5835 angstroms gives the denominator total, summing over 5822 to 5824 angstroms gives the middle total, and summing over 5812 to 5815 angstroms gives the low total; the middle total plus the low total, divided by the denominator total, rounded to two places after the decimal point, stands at 2.12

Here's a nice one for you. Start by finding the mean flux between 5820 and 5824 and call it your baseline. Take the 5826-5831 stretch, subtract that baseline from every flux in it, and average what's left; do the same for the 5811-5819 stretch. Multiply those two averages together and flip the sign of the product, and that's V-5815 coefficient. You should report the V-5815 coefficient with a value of -0.01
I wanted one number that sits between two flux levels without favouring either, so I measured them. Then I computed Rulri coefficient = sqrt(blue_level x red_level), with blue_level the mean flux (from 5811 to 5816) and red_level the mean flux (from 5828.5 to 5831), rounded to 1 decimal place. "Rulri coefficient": 14.4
